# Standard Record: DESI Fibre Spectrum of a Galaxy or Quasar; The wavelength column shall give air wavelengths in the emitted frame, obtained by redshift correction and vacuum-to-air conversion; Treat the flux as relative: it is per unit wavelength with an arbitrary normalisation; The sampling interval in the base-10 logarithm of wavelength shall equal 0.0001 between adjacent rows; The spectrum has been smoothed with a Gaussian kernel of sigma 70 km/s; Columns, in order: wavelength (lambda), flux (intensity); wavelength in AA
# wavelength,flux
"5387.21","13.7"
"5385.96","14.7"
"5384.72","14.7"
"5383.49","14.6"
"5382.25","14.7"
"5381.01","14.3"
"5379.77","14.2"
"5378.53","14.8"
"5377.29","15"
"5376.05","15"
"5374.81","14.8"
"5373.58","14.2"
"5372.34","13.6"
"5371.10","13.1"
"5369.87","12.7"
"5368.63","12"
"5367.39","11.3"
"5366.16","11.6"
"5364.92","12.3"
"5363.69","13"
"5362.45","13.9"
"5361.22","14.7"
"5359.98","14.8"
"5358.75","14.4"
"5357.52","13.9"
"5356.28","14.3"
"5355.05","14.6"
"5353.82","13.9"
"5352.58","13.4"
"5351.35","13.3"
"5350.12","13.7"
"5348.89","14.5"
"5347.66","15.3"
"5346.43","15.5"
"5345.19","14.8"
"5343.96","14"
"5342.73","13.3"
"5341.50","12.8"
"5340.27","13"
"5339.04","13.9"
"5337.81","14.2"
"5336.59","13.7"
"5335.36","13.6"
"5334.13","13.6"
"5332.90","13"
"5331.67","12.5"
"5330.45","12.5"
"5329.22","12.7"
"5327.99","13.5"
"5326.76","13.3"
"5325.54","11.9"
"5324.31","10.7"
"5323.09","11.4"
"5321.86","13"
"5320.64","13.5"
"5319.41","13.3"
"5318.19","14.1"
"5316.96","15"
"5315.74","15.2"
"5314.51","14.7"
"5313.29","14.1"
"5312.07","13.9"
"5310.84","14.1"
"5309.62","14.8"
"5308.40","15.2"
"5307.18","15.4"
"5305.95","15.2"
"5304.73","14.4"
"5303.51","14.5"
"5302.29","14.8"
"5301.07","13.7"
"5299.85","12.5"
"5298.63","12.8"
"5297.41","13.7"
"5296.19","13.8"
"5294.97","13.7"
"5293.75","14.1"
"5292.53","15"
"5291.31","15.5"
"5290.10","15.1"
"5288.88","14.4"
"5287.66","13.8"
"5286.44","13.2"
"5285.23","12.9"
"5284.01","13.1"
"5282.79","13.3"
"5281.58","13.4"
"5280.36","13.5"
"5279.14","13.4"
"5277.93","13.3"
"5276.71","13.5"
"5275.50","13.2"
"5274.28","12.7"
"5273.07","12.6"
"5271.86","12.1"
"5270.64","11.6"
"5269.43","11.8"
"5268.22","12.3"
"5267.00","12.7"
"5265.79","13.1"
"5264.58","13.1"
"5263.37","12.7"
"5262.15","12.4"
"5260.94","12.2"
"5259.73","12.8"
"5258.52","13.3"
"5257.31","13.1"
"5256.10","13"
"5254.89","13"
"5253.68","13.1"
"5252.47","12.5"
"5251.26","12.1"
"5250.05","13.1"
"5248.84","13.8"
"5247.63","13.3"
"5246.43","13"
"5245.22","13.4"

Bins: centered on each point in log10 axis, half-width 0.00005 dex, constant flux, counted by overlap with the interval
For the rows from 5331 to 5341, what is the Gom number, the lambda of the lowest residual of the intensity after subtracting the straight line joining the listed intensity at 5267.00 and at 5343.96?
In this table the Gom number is 5331.67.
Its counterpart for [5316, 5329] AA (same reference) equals 5324.31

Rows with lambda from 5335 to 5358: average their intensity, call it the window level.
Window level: 14.0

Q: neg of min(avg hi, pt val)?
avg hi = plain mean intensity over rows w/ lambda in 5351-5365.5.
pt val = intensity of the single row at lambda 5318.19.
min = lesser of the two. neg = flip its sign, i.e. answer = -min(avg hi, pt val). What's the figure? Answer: -13.9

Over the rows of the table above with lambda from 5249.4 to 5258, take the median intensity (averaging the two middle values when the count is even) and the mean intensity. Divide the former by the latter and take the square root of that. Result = 1.01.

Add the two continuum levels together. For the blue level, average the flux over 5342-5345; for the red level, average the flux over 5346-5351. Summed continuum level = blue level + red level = 28.4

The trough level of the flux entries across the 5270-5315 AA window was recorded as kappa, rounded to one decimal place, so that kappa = 11.6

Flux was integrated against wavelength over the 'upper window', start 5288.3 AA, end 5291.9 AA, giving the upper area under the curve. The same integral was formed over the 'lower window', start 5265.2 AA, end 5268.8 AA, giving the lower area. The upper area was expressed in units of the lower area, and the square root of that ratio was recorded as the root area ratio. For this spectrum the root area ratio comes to 1.09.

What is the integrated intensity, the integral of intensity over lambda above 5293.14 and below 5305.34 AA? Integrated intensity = 168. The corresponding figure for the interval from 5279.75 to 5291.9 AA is 168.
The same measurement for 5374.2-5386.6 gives 182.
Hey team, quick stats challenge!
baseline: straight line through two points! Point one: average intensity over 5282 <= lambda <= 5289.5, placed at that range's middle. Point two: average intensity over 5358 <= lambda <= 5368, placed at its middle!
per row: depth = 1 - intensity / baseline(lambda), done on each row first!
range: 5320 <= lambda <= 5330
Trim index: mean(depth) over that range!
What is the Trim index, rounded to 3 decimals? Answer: 0.064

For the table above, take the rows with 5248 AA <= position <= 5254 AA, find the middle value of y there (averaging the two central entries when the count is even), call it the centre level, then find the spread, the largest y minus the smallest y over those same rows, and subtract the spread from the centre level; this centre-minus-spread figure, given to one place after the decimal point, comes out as 11.4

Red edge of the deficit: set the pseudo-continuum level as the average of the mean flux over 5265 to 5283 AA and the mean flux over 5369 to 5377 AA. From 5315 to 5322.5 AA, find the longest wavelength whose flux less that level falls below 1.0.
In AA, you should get 5321.86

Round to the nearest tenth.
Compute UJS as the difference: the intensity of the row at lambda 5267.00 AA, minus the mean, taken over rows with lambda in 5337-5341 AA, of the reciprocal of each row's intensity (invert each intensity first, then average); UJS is 12.6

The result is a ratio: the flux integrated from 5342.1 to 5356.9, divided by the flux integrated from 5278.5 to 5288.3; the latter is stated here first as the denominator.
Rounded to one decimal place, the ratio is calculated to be 1.6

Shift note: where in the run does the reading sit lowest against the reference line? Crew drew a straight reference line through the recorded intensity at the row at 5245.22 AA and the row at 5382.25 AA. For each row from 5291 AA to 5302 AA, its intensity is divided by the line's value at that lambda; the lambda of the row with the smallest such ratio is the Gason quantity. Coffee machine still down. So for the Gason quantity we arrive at 5299.85 AA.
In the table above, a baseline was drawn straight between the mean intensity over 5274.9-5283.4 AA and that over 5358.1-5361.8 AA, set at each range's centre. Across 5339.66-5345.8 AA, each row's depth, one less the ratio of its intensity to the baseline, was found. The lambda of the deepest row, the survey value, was 5341.50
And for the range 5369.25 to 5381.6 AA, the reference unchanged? 5369.87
